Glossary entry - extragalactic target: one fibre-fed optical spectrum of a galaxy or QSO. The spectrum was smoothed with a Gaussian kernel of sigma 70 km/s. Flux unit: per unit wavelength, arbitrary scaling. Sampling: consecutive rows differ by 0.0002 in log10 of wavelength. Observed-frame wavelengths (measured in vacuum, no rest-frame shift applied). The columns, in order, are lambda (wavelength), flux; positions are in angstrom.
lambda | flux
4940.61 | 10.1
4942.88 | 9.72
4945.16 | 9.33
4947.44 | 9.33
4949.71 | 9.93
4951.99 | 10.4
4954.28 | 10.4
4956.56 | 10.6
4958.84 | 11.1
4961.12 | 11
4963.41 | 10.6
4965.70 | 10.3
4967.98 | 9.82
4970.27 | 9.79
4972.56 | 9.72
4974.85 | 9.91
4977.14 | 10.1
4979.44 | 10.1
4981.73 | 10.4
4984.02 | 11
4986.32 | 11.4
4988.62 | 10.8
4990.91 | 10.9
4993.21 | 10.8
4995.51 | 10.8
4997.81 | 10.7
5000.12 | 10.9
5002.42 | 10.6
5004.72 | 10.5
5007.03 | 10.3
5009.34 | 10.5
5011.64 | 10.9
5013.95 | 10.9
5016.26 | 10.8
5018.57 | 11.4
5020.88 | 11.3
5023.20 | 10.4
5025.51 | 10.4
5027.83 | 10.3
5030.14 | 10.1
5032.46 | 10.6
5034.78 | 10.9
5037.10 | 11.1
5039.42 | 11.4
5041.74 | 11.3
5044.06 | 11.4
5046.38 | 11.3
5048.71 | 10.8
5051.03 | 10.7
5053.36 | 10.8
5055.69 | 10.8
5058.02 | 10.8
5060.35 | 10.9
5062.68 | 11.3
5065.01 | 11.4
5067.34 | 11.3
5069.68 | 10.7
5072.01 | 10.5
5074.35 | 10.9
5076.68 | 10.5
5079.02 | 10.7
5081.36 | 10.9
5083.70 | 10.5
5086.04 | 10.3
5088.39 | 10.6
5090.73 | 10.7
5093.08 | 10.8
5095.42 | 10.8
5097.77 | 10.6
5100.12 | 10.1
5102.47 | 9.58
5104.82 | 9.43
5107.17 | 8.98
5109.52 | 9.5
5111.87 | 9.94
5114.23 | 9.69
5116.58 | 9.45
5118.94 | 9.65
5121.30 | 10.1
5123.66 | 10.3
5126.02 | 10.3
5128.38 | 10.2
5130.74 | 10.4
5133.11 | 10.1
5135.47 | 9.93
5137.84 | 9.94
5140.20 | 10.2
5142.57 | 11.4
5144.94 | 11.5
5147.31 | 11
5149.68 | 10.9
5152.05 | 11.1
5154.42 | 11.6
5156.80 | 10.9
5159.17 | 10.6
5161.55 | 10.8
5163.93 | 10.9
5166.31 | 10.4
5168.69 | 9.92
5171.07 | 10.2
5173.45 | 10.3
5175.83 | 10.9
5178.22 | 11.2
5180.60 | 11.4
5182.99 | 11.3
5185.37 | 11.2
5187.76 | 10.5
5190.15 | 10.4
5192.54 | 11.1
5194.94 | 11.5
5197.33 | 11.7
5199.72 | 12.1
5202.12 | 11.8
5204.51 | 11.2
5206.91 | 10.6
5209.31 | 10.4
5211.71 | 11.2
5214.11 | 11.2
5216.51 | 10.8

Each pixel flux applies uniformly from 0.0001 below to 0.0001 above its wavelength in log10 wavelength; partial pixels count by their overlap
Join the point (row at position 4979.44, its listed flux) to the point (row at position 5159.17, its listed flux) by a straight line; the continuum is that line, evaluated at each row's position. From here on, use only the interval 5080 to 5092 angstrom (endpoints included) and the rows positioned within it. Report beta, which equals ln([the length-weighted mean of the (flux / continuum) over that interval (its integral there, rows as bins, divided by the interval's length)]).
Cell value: 0.02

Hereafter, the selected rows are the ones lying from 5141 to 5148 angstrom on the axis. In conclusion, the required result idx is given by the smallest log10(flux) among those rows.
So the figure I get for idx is 1.04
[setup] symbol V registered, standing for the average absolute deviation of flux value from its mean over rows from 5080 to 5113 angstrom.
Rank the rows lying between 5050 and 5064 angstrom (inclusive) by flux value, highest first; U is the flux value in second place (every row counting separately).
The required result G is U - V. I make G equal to 10.4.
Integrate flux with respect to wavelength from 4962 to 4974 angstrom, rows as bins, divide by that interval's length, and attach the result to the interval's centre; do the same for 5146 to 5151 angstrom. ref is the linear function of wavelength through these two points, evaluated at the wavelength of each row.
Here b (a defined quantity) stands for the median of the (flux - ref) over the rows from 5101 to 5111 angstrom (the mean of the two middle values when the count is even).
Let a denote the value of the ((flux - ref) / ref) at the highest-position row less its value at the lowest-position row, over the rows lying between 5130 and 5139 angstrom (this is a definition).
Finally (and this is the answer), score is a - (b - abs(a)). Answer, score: 1.3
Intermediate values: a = -0.05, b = -1.3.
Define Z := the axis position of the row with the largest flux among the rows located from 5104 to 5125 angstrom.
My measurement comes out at 5123.66 angstrom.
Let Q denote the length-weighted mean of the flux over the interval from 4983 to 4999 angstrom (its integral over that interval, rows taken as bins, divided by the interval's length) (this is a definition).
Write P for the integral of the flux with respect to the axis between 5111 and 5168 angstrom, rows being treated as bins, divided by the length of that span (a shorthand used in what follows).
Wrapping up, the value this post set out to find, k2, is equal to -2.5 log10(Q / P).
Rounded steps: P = 10.5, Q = 10.9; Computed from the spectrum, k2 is -0.04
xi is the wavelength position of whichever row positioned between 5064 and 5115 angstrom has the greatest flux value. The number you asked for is 5065.01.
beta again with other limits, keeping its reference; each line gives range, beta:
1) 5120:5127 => -0.03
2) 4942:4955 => -0.02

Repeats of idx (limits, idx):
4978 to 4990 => 1.00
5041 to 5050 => 1.03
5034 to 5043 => 1.04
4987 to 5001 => 1.03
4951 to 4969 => 0.99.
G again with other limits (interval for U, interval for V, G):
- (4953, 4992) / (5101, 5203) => 10.5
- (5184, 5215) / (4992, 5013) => 11.6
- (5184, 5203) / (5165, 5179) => 11.4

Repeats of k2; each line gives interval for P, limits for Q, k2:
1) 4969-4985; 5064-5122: -0.02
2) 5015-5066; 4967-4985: 0.08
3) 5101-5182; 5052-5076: -0.06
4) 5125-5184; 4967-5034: 0.01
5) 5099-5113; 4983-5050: -0.13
